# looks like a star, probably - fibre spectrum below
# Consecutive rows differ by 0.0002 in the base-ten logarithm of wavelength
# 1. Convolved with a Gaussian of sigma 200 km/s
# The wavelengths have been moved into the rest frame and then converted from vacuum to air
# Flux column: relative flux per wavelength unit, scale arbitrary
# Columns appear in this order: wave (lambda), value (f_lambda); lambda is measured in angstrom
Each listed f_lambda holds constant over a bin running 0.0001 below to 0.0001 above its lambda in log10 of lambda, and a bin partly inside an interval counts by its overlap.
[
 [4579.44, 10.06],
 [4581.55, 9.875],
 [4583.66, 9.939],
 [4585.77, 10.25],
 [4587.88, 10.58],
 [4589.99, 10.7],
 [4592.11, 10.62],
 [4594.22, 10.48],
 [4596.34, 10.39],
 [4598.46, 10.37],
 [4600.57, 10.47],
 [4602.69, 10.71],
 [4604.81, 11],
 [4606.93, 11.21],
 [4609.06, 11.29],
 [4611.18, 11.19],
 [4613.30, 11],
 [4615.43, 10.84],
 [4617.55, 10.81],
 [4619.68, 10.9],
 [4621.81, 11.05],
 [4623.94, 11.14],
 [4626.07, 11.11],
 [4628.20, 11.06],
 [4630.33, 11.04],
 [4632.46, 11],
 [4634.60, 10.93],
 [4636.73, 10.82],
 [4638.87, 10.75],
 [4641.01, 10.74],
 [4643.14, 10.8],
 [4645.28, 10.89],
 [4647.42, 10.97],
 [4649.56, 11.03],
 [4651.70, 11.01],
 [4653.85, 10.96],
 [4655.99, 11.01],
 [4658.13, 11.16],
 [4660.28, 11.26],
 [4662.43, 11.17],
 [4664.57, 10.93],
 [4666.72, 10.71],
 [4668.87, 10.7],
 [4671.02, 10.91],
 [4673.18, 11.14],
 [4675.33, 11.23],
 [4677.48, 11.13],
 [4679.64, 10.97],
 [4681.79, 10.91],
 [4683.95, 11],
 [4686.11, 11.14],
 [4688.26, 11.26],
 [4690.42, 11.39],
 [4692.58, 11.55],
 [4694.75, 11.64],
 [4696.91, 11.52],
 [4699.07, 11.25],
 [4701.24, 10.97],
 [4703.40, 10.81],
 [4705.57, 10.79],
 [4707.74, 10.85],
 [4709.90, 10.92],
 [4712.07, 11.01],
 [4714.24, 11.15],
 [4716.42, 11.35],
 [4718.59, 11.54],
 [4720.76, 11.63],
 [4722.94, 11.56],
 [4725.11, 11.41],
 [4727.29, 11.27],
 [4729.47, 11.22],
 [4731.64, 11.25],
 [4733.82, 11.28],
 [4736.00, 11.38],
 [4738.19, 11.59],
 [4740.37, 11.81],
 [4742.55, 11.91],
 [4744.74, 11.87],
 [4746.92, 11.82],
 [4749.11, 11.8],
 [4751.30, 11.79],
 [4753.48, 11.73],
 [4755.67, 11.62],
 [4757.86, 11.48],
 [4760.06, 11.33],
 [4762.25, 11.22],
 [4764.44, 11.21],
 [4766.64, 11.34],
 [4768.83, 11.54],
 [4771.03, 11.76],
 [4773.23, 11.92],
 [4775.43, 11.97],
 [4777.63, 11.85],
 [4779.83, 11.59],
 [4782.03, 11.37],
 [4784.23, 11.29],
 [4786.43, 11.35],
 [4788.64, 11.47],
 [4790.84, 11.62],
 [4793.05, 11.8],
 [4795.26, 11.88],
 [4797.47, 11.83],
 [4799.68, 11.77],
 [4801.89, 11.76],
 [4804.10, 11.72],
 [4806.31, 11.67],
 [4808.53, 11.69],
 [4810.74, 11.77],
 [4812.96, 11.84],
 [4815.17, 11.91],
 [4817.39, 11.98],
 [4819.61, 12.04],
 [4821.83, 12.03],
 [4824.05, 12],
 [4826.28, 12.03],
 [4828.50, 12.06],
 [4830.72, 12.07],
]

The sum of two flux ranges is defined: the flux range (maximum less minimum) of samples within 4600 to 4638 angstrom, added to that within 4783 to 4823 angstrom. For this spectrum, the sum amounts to 1.57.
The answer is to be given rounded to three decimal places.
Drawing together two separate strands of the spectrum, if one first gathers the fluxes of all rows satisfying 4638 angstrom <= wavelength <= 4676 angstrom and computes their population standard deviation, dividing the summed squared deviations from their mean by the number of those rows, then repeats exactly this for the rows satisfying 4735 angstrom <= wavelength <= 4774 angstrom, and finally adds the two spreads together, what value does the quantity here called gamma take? 0.407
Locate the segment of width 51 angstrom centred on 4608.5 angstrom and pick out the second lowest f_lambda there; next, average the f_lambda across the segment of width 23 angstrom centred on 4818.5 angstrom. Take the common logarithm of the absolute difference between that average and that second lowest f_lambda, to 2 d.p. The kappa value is 0.23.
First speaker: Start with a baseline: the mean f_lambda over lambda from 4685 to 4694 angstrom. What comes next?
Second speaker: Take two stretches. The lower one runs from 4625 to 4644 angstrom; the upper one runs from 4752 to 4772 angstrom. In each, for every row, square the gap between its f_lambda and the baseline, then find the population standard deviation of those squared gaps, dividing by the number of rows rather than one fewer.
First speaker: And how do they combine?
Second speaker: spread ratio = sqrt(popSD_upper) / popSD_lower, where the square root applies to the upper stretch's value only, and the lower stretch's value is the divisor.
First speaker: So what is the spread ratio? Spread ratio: 2.2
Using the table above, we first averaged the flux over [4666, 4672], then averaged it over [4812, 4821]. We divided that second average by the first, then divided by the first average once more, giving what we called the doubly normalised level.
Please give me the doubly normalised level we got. 0.103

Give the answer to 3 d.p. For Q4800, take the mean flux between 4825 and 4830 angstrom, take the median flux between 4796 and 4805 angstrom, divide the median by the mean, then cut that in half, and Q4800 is 0.488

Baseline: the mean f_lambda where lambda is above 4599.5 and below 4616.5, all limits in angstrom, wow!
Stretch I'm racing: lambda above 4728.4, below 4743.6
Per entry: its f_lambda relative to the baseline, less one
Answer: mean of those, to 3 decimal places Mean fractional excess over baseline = 0.048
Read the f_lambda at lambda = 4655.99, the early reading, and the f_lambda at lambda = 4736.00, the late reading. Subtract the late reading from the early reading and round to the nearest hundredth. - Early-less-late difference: -0.37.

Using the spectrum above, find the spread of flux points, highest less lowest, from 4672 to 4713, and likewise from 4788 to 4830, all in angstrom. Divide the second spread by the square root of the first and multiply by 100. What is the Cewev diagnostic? 64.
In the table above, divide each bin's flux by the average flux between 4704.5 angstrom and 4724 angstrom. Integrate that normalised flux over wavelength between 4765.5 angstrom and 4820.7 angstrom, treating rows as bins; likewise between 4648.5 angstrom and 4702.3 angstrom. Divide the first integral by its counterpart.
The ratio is 1.08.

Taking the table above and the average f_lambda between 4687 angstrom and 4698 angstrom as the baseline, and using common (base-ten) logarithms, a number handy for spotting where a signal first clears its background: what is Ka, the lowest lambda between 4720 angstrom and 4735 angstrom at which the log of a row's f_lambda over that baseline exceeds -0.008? 4720.76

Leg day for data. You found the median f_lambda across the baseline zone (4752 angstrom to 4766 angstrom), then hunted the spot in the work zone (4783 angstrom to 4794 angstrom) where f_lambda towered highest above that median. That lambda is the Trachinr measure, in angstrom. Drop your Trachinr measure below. 4793.05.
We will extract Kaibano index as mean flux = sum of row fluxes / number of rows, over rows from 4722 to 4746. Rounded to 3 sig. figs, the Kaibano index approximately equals 11.5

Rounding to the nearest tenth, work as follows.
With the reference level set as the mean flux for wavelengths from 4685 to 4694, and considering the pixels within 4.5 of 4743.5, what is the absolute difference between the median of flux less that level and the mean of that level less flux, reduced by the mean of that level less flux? 1.5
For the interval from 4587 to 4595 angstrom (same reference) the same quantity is 0.7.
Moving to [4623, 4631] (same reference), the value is 0.3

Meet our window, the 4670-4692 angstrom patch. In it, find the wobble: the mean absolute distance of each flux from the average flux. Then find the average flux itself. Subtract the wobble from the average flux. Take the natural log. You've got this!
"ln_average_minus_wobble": 2.40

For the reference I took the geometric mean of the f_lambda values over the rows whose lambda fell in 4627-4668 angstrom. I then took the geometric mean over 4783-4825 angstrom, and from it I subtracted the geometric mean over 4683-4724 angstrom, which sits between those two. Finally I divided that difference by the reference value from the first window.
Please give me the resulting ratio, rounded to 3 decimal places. 0.049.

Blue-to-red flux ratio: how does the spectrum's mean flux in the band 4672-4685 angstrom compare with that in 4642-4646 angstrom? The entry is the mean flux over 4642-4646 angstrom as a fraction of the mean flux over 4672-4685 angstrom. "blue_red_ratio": 0.98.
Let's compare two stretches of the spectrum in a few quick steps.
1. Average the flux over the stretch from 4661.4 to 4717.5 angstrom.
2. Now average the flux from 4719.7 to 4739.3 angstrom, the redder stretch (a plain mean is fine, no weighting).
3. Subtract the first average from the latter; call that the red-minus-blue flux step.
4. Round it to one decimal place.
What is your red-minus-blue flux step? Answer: 0.3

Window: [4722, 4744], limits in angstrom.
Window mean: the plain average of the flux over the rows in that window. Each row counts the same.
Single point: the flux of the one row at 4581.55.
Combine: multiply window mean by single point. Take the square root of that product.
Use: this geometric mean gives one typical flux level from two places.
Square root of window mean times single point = 10.6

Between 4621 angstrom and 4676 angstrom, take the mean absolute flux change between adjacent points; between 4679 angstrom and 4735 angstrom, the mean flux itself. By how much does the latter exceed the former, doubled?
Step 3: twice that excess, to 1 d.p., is 22.3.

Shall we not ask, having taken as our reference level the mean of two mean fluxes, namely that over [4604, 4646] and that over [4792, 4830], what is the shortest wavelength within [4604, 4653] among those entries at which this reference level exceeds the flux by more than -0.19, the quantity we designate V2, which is 4604.81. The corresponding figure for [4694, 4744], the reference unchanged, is 4696.91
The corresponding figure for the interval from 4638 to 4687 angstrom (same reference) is 4638.87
